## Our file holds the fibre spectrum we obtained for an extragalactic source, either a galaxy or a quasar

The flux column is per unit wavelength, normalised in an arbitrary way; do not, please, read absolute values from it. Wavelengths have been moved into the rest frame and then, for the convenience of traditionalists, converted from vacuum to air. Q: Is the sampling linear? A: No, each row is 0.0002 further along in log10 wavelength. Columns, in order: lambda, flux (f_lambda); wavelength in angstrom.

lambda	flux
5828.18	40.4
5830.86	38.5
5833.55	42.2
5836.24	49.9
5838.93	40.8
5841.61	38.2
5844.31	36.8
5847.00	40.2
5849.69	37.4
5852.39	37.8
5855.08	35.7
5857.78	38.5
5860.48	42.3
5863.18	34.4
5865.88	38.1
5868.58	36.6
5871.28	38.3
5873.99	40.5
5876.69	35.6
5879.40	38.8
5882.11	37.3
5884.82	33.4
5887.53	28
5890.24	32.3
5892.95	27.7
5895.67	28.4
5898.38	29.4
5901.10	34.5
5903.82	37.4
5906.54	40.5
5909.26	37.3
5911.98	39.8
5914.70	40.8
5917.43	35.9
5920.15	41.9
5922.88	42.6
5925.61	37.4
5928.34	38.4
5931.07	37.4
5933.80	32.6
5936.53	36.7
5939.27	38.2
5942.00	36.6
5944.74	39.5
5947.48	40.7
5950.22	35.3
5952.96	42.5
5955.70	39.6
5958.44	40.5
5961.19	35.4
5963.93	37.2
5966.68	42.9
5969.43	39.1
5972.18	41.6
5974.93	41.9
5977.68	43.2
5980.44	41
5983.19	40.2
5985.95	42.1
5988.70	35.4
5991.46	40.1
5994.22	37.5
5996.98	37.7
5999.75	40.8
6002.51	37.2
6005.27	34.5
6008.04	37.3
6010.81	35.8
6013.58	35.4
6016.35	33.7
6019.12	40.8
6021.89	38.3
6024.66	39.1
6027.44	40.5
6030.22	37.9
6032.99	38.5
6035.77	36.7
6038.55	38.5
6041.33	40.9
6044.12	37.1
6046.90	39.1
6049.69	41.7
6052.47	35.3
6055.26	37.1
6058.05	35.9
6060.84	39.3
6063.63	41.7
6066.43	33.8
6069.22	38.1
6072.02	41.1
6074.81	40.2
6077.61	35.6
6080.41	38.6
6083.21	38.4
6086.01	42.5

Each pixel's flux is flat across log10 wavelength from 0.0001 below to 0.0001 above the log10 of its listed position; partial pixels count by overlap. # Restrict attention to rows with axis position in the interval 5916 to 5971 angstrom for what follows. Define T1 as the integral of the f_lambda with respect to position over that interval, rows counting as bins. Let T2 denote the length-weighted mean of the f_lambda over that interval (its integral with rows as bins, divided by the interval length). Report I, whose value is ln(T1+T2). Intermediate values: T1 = 2119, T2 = 38.5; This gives 7.677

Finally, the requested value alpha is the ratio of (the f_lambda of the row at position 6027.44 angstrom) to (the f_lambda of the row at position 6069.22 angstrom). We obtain 1.06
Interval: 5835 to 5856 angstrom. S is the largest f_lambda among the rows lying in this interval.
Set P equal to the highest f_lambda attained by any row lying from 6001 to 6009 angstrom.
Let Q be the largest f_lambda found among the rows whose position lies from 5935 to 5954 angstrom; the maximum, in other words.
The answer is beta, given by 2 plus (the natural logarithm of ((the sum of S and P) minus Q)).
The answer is 5.80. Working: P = 37.3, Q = 42.5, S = 49.9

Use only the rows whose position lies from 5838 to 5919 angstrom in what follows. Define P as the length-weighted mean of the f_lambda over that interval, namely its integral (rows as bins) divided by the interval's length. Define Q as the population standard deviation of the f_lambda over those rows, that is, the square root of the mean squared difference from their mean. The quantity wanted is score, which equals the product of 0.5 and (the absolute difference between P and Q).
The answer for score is 16.3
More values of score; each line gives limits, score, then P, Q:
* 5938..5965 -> 18.1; 38.6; 2.29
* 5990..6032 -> 17.8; 37.8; 2.17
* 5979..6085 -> 18.0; 38.3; 2.29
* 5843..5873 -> 17.9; 37.9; 2.03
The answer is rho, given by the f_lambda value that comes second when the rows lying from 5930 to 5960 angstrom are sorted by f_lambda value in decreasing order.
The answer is 40.7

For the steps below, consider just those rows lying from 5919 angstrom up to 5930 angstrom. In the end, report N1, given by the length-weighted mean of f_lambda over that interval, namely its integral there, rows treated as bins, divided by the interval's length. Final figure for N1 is 40.0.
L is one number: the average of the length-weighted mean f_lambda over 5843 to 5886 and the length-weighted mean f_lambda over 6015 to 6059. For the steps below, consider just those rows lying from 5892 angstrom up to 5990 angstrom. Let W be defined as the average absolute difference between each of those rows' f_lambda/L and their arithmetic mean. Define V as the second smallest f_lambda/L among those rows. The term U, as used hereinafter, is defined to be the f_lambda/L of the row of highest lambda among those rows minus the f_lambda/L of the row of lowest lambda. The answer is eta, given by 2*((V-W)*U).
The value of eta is 0.27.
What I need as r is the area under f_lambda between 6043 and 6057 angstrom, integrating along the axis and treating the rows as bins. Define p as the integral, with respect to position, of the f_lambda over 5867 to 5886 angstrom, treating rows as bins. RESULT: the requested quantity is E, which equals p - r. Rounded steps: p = 708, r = 532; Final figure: 175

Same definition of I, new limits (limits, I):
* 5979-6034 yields 7.668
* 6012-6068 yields 7.682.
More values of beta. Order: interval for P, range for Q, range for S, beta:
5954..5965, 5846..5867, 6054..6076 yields 5.69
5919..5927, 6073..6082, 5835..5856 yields 5.96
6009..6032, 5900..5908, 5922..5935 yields 5.76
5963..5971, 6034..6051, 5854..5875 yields 5.77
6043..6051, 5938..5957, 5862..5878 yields 5.68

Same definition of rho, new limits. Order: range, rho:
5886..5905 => 34.5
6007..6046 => 40.8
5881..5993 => 42.9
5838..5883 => 40.8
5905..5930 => 41.9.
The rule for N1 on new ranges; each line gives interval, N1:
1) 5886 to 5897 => 29.2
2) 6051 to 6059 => 36.2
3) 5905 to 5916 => 39.6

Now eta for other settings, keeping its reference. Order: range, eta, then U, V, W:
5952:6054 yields -0.32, -0.19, 0.91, 0.057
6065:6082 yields 0.22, 0.13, 0.94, 0.056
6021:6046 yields -0.06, -0.03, 0.98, 0.027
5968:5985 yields 0.06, 0.03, 1.06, 0.028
